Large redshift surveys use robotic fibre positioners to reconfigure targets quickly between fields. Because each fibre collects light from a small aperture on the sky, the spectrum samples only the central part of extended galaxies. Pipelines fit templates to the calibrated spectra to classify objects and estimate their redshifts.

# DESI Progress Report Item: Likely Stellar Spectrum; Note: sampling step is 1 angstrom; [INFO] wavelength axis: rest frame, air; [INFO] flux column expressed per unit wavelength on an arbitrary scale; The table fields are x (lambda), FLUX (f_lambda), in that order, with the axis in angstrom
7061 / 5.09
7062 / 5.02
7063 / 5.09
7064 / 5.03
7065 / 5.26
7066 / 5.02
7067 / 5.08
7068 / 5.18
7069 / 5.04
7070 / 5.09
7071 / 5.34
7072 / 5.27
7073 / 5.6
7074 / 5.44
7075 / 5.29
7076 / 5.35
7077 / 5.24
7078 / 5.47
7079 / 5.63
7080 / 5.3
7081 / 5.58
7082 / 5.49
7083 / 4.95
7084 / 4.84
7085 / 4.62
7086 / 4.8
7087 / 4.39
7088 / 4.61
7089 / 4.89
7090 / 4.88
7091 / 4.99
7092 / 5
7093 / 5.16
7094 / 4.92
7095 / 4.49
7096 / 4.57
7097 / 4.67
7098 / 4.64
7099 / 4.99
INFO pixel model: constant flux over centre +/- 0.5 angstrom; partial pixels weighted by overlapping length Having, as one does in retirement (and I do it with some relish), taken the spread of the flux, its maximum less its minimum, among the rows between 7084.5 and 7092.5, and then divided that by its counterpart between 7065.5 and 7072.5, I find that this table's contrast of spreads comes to 1.91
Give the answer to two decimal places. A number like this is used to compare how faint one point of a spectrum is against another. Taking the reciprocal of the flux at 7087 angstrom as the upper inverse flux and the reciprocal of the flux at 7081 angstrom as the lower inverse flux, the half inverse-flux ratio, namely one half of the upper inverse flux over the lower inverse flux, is 0.64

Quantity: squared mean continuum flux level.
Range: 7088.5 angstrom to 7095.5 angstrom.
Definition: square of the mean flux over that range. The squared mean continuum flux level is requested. 24.1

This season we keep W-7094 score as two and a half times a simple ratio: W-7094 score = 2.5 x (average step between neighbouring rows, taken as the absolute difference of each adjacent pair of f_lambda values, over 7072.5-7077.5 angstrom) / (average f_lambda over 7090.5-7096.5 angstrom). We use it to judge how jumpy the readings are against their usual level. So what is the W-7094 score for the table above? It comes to 0.062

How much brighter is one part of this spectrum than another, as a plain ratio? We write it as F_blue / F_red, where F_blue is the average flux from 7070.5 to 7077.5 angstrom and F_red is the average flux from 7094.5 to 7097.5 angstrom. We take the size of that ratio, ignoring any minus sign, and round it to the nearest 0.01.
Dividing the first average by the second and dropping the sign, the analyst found 1.17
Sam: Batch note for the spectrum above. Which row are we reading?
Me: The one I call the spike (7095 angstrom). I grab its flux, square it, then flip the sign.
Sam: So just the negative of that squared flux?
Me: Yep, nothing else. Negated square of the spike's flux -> -20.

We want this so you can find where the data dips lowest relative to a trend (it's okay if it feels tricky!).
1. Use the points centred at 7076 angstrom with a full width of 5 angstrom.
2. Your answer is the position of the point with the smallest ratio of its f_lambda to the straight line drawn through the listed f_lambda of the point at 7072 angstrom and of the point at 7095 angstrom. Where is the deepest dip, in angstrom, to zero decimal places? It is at 7075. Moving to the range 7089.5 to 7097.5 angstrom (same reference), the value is 7095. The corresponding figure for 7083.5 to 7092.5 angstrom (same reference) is 7087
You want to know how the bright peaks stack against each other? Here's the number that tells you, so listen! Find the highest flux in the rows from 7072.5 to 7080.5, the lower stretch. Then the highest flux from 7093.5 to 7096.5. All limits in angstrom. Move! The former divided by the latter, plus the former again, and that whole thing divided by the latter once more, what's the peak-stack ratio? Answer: 1.38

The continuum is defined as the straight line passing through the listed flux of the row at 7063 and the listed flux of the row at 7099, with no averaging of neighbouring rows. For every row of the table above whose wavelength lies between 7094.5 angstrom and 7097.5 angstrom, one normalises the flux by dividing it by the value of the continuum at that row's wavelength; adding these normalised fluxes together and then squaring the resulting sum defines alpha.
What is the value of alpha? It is 7.5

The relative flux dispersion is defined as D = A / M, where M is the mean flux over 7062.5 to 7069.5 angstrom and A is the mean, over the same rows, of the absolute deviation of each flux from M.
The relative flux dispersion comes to 0.013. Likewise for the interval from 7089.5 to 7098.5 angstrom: 0.041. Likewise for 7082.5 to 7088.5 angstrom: 0.034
